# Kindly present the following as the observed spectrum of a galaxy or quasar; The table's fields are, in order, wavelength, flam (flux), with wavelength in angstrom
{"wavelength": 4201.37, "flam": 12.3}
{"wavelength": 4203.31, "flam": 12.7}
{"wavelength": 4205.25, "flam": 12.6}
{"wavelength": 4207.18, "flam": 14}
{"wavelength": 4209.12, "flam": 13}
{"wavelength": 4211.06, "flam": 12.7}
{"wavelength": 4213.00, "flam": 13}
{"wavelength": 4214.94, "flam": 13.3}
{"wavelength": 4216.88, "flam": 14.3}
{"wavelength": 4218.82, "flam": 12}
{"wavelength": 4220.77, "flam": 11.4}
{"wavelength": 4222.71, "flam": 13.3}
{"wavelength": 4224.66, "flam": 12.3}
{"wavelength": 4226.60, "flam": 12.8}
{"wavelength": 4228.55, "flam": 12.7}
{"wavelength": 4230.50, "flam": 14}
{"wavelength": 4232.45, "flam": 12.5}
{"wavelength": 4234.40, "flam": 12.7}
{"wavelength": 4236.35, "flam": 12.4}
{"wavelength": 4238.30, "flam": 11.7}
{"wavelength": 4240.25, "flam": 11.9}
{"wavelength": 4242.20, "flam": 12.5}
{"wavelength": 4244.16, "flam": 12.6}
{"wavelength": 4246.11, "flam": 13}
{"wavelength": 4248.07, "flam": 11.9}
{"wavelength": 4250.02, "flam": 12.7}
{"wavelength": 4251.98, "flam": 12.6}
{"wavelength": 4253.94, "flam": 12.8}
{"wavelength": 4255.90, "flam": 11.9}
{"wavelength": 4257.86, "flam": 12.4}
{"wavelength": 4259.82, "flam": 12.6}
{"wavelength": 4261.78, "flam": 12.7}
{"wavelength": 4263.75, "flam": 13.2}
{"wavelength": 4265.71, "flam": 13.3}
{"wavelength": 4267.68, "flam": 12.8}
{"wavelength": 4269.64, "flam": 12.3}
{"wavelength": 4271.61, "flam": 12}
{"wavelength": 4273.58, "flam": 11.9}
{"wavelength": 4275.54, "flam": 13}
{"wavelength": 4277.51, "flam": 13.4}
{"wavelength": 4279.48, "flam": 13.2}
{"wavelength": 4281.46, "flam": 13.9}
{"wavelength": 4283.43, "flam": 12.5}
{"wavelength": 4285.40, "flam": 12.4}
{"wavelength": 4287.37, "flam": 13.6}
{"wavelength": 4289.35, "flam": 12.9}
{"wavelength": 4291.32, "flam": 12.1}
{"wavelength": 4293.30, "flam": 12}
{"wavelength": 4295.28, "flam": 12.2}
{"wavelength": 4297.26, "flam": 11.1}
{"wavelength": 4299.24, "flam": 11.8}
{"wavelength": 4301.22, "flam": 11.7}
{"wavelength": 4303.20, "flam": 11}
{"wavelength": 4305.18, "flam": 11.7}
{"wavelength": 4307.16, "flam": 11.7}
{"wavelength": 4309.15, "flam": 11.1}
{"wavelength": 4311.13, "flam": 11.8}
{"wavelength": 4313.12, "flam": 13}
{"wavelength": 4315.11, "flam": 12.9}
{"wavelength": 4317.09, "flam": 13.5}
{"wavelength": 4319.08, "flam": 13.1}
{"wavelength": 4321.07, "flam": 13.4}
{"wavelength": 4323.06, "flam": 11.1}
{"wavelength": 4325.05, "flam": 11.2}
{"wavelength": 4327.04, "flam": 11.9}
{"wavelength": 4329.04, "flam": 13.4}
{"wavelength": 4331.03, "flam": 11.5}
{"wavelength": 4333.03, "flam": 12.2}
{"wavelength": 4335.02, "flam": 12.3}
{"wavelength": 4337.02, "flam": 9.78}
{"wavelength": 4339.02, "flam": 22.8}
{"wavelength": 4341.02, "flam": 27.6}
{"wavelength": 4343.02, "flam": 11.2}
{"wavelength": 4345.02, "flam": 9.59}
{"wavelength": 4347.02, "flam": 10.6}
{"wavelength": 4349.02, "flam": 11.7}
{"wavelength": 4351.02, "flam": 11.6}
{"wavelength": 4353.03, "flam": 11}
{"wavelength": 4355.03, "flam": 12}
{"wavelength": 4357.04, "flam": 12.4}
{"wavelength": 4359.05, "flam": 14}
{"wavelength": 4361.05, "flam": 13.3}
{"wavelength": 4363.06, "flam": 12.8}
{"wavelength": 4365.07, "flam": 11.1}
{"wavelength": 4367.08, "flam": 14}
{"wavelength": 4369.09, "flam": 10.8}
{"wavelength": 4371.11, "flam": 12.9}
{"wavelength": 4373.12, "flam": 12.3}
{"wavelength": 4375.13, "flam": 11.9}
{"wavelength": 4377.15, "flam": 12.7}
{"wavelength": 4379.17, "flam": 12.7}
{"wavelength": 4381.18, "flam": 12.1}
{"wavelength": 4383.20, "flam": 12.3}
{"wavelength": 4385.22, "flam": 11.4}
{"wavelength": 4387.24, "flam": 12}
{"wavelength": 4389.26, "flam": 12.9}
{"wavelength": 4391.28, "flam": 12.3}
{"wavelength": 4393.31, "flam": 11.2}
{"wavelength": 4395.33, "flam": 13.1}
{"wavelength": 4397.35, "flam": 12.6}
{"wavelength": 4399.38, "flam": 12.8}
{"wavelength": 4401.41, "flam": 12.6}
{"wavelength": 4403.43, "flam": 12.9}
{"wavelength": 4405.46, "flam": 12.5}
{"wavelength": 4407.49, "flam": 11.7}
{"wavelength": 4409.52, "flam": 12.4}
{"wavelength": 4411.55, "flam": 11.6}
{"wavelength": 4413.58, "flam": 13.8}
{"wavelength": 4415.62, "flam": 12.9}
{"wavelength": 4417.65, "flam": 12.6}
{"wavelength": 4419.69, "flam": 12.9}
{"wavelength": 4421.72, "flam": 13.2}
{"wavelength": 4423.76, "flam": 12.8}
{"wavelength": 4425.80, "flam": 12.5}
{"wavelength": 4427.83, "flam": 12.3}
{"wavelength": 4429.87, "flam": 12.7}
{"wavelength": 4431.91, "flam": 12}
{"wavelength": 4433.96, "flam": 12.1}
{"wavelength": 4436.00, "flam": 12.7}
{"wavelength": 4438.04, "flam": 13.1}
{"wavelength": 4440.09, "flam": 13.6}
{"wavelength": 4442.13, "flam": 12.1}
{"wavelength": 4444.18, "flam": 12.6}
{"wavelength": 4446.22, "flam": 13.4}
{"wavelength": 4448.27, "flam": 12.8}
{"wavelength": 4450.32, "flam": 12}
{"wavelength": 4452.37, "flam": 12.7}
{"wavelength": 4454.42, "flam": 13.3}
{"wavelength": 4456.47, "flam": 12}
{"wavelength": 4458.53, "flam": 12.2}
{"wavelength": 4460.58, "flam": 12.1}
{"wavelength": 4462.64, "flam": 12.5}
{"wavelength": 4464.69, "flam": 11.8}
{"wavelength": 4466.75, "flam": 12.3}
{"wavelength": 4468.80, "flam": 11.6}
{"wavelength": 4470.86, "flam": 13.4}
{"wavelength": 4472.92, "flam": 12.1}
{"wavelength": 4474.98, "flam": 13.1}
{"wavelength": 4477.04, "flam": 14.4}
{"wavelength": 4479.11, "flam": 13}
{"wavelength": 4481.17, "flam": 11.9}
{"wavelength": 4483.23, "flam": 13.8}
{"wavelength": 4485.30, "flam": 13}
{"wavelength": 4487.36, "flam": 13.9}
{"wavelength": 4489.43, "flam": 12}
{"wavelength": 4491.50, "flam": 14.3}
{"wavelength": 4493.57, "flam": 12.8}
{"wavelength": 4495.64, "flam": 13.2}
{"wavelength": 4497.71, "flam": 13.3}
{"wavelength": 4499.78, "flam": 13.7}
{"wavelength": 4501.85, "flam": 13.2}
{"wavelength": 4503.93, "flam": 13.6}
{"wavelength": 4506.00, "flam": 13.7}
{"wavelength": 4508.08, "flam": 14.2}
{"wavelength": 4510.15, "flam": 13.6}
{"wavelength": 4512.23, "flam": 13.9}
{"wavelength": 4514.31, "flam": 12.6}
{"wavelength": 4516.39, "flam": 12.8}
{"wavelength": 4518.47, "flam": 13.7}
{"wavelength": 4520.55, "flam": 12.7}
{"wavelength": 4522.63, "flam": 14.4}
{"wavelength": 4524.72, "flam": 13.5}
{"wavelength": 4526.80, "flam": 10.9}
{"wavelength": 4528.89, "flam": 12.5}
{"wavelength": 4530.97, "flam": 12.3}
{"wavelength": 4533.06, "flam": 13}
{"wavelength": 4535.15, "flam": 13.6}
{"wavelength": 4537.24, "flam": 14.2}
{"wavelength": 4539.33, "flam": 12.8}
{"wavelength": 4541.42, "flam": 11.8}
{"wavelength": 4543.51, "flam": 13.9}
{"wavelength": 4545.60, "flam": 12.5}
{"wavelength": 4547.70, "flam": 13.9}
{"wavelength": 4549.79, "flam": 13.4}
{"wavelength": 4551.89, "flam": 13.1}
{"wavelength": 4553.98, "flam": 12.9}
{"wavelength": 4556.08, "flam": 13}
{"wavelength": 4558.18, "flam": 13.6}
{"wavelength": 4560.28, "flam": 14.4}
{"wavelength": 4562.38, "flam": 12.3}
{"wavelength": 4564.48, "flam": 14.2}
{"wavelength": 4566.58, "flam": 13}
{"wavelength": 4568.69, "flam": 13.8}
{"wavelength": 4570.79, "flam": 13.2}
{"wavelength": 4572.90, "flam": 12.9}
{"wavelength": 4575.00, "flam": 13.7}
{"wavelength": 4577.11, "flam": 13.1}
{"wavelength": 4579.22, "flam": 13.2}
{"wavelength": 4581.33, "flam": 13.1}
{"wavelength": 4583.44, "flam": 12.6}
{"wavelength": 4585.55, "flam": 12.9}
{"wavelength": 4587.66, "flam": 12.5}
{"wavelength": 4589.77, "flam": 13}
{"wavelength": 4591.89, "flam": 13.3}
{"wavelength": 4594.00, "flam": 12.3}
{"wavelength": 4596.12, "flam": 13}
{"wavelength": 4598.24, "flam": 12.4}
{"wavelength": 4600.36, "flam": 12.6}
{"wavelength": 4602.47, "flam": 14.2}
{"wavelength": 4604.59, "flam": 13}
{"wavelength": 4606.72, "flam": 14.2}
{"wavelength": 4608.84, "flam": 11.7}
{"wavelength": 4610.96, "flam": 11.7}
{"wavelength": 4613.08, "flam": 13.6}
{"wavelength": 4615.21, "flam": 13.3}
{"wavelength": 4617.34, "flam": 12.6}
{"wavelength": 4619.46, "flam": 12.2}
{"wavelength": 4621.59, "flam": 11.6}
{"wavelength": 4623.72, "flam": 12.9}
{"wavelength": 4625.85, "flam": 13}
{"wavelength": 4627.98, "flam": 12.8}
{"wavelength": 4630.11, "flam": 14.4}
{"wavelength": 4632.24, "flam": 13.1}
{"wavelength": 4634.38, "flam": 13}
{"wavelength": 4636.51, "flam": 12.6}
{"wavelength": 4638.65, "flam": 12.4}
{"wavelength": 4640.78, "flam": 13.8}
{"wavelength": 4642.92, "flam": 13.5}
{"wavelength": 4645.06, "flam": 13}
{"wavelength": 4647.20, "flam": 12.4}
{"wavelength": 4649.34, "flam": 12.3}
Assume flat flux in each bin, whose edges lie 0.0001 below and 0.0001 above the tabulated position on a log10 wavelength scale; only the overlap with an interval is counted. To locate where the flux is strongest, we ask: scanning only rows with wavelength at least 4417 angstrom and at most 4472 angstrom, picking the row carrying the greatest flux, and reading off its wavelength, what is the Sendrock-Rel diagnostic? 4440.09 angstrom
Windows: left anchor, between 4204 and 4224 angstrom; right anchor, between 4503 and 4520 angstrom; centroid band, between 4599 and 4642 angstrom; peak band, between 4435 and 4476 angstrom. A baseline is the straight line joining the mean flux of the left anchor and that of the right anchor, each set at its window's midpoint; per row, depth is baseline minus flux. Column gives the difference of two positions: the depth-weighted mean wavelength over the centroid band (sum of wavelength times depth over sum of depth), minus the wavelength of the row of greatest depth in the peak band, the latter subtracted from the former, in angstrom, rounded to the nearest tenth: 151.9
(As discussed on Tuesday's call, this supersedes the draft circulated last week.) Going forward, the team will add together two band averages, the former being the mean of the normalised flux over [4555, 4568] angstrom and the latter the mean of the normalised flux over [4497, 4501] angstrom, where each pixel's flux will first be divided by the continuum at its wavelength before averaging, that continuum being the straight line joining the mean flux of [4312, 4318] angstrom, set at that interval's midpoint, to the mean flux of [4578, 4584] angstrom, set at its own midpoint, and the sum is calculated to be 2.07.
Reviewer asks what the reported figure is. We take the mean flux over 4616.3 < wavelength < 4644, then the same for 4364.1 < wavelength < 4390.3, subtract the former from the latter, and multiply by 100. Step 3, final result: -68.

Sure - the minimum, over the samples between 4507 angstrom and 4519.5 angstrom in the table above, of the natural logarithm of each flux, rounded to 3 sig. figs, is 2.53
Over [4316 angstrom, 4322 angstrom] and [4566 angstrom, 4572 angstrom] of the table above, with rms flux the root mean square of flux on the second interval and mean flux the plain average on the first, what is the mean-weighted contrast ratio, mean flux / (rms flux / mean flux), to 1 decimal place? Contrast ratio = 13.3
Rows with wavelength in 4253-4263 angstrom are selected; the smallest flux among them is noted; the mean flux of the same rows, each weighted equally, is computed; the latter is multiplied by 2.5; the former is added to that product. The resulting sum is 43.1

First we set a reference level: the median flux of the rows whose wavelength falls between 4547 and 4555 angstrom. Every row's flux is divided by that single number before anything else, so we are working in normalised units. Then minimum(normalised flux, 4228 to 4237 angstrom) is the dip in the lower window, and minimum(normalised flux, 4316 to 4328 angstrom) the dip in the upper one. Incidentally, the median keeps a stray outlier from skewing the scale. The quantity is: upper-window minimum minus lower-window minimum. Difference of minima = -0.10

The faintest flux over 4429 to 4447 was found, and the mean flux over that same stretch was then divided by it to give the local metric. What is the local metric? 1.06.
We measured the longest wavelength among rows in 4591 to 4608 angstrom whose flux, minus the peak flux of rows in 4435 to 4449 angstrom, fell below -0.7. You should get 4600.36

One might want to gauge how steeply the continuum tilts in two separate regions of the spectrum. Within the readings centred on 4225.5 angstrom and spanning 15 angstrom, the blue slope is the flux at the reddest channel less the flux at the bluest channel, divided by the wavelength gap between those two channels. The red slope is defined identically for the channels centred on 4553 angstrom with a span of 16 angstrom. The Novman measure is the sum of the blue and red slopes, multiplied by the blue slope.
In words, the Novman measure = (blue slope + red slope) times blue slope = 0.006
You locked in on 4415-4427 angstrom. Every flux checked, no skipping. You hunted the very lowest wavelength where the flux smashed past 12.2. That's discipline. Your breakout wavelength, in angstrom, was 4415.62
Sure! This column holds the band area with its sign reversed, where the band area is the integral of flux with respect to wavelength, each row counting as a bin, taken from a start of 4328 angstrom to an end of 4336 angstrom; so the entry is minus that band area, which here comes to -99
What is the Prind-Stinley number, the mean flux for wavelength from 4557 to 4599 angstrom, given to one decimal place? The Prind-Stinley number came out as 13.1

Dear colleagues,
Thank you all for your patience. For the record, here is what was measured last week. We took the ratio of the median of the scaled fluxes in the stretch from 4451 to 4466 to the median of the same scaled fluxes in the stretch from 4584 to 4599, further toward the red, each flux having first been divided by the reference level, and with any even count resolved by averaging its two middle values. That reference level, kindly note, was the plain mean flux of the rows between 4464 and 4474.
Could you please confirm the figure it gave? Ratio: 0.95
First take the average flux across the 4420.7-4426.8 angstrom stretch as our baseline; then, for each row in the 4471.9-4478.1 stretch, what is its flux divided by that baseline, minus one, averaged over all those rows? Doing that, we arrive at 0.029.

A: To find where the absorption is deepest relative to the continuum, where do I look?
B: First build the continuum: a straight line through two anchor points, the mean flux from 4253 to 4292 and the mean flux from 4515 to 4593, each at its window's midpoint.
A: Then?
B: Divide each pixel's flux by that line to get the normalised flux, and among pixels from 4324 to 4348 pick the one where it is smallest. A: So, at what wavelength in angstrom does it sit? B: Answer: 4345.02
